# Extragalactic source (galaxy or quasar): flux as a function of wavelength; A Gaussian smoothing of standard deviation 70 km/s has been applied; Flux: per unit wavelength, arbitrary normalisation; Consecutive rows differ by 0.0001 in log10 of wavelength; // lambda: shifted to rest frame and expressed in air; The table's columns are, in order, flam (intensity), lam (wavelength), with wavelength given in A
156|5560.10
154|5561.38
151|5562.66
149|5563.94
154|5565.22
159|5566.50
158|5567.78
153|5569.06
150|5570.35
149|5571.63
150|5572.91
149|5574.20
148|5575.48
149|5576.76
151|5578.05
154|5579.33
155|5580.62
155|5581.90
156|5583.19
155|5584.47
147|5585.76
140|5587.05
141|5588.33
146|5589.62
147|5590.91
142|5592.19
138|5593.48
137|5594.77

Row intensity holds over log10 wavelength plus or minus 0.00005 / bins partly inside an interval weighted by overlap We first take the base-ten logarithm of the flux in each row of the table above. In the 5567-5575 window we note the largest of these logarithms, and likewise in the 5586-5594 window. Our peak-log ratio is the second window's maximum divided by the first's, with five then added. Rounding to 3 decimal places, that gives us 5.986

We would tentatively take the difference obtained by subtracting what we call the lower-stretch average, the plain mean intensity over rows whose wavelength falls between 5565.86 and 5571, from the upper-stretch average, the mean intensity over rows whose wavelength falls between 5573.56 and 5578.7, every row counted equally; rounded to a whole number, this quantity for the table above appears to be -6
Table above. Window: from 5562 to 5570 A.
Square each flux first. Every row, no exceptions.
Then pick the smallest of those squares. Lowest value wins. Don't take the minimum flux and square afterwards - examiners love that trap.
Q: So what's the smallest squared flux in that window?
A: 22201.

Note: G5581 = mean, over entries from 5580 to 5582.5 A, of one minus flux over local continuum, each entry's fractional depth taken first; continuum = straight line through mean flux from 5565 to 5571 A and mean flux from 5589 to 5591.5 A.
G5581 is -0.035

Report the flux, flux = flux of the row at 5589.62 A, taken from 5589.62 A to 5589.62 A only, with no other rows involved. 146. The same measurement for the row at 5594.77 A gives 137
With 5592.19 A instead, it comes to 142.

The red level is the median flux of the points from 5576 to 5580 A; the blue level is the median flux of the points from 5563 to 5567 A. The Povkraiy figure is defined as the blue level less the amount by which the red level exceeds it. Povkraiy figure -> 157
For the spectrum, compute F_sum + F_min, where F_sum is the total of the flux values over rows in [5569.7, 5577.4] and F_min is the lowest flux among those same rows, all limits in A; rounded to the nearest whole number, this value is 1043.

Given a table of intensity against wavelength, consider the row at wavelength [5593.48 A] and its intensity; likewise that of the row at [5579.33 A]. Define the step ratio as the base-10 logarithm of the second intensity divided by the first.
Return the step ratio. 0.048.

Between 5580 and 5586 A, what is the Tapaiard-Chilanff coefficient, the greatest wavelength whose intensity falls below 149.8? 5585.76 A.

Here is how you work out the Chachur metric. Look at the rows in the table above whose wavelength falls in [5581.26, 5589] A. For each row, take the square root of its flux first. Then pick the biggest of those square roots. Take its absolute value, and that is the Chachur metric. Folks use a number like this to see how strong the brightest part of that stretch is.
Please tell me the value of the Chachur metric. 12.5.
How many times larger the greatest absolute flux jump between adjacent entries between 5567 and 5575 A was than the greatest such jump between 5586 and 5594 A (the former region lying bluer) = 1.00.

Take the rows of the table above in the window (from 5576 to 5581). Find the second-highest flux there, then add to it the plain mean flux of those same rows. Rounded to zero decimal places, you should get 306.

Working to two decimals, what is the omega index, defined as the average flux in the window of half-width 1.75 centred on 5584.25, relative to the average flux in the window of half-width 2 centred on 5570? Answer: 1.01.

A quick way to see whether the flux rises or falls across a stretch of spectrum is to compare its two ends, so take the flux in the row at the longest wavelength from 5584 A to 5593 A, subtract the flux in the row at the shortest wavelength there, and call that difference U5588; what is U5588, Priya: -13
